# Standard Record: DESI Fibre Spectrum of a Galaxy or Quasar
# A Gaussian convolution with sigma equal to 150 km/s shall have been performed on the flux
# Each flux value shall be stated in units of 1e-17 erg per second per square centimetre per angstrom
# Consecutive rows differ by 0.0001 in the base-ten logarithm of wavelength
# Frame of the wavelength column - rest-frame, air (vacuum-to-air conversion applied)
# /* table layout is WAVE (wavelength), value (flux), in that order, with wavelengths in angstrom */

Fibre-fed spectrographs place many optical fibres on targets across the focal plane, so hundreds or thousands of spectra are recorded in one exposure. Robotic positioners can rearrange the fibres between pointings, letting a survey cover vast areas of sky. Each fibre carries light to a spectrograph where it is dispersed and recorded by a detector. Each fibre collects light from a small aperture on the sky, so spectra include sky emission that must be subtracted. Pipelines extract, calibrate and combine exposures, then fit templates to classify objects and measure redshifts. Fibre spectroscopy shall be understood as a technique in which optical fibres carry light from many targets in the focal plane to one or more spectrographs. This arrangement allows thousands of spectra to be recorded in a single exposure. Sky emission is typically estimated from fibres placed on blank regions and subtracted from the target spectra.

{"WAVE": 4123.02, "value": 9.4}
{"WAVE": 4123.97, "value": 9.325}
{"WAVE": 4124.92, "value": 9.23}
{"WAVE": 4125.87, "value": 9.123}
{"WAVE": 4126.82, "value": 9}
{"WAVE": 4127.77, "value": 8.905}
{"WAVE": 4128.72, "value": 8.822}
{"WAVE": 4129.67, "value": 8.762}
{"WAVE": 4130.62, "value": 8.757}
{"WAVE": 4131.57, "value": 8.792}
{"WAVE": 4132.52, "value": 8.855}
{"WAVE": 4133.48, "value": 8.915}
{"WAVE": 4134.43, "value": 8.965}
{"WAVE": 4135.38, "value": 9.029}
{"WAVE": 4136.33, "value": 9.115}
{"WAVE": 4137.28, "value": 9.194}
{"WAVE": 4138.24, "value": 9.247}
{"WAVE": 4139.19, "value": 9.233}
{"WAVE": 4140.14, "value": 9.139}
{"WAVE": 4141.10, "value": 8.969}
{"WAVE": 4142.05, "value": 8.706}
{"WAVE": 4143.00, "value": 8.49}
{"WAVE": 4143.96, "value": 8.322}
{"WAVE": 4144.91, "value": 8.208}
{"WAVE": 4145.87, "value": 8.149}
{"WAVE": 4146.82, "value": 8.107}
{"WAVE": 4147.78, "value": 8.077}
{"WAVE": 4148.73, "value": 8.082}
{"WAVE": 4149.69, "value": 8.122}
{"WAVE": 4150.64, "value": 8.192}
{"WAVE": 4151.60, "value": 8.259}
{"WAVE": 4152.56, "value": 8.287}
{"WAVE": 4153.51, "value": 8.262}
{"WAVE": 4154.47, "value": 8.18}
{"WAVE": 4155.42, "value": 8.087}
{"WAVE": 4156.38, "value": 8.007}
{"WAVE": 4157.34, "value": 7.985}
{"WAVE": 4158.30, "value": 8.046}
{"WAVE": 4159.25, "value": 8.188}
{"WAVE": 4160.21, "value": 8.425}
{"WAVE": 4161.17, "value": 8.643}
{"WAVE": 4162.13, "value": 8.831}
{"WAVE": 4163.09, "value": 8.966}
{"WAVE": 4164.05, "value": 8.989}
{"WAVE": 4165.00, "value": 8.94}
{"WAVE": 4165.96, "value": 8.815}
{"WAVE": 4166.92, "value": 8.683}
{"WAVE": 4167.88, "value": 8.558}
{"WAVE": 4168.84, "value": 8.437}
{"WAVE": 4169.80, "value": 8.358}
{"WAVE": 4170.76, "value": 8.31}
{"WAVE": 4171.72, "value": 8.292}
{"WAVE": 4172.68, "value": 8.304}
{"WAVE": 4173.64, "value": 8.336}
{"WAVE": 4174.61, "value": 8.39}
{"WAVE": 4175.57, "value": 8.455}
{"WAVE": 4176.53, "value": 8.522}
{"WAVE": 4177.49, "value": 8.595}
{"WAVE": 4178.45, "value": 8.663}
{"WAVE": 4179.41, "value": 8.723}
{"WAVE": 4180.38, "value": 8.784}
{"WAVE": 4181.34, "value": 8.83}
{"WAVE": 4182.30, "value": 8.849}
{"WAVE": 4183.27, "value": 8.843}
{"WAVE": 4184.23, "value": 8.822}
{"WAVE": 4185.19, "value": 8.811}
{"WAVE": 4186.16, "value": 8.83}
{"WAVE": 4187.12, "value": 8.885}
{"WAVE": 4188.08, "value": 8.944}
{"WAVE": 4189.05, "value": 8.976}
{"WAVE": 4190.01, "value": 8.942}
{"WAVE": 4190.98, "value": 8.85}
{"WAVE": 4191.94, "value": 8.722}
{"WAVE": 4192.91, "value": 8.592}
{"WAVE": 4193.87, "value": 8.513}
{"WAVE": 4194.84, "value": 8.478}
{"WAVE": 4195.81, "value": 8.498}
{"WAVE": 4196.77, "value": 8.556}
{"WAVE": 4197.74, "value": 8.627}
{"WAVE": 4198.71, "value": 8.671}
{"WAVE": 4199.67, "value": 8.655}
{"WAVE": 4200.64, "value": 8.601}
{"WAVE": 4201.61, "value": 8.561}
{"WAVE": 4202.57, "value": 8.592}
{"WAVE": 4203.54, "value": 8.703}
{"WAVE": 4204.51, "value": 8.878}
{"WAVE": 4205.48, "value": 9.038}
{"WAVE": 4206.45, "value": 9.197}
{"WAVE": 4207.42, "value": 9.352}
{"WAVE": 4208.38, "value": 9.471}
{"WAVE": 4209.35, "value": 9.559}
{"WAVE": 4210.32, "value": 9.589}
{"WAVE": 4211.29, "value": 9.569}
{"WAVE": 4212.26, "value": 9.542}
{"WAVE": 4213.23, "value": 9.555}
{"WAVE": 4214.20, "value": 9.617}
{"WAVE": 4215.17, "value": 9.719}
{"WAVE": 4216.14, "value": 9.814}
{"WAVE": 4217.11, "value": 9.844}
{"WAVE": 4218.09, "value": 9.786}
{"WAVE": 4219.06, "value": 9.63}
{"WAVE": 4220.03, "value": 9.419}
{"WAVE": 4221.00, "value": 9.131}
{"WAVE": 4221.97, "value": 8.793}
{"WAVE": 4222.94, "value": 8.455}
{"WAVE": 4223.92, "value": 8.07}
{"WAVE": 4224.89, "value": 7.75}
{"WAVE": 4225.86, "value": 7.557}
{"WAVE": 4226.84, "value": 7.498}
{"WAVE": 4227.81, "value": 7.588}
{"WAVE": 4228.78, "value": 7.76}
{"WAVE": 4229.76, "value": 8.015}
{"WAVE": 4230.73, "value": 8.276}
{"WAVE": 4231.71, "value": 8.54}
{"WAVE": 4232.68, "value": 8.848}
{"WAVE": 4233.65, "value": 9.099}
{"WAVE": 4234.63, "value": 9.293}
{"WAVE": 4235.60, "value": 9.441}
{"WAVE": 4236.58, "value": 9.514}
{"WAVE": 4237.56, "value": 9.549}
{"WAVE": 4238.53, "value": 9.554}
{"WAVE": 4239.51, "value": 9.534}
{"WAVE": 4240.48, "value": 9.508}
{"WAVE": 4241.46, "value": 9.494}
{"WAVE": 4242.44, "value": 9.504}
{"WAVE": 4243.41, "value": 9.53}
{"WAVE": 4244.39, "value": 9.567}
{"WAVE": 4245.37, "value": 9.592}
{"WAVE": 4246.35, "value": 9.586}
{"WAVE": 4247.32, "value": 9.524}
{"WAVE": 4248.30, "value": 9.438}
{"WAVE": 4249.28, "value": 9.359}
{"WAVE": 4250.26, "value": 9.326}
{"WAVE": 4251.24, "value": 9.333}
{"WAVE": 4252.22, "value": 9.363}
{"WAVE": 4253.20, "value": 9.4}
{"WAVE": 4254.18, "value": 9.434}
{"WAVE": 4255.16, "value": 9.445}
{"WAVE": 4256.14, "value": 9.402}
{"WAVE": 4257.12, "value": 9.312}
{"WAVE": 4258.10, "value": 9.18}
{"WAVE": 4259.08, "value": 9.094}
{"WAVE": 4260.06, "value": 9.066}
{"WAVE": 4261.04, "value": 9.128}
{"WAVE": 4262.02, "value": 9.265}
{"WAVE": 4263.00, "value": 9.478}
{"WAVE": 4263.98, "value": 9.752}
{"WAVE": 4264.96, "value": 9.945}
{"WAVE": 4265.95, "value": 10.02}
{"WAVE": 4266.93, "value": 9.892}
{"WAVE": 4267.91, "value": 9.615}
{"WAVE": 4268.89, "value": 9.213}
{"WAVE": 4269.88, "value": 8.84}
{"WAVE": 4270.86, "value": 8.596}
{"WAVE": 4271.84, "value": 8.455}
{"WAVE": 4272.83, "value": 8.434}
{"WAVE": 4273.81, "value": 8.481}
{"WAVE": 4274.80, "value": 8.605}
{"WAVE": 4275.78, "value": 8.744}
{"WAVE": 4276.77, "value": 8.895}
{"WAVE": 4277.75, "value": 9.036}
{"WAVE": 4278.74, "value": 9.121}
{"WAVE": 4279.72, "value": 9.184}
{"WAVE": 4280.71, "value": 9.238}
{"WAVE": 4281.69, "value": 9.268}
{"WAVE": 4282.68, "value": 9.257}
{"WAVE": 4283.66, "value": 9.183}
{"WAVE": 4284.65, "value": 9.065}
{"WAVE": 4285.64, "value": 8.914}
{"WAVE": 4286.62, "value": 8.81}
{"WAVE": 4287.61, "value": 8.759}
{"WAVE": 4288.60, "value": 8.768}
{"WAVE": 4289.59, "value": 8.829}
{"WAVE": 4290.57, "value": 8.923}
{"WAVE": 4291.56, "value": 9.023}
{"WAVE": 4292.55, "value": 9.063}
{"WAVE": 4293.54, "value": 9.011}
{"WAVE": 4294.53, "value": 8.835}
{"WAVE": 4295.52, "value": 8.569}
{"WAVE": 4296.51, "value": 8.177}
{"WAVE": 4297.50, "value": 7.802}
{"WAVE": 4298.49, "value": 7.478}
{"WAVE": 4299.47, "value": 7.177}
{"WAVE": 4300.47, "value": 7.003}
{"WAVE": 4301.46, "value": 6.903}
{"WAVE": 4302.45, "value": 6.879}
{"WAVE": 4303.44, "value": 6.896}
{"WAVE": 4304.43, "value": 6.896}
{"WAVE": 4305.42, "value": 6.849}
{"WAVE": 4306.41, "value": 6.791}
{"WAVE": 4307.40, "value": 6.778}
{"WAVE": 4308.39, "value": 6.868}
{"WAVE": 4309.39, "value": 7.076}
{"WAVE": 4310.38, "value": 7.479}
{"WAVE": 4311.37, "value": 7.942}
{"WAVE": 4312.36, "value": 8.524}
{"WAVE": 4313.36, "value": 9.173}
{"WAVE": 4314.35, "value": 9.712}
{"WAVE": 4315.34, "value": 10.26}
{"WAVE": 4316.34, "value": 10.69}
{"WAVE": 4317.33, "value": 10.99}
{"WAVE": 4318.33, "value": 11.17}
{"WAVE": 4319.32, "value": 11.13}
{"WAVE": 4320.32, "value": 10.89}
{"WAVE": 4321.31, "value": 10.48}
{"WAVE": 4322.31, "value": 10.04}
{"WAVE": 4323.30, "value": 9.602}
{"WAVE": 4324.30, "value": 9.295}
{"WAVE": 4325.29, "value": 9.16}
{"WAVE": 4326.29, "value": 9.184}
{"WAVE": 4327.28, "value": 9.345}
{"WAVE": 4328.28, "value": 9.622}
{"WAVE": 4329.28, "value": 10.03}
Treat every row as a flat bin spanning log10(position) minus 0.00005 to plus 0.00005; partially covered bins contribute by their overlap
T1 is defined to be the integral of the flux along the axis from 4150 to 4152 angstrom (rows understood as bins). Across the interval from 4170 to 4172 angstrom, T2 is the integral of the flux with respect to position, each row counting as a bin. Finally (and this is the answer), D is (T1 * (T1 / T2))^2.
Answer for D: 264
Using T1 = 16.4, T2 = 16.6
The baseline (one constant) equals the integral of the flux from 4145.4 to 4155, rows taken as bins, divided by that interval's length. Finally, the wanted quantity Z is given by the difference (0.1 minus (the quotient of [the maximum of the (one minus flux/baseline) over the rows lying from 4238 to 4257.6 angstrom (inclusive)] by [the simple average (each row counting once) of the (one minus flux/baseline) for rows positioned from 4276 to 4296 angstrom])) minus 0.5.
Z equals -1.8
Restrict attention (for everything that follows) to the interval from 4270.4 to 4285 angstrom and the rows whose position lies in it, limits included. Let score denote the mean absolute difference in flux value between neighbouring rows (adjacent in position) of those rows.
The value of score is 0.086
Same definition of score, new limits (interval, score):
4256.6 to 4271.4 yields 0.187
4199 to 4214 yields 0.084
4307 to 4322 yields 0.363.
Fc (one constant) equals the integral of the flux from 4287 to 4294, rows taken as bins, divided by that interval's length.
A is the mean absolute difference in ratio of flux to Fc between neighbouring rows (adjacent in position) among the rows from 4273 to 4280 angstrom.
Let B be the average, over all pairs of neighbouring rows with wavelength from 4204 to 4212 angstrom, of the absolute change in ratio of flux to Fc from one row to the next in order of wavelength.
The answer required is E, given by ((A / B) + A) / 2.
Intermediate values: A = 0.013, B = 0.012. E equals 0.57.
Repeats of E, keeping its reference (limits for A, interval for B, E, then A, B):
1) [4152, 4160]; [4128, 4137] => 0.69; 0.008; 0.006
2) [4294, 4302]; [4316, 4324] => 0.49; 0.031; 0.033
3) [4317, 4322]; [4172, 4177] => 2.01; 0.024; 0.006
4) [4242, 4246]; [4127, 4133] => 0.30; 0.003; 0.006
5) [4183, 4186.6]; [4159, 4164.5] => 0.05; 0.002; 0.018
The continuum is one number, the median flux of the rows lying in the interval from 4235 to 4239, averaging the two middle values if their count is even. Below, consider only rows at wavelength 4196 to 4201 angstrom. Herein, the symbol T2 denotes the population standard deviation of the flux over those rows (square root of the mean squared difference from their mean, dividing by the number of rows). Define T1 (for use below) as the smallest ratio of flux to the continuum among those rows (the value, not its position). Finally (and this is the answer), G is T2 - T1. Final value -0.86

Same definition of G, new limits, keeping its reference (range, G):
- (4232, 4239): -0.68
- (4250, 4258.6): -0.89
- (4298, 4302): -0.51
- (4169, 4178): -0.77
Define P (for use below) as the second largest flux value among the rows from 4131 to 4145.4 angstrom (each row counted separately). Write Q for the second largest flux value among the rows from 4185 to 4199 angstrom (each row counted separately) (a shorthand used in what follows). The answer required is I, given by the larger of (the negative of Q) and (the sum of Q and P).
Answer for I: 18.18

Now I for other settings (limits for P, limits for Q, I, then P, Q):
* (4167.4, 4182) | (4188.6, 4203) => 17.73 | 8.784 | 8.942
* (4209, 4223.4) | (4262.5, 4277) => 19.76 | 9.814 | 9.945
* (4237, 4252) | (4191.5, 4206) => 18.46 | 9.586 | 8.878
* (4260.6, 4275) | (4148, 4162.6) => 18.59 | 9.945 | 8.643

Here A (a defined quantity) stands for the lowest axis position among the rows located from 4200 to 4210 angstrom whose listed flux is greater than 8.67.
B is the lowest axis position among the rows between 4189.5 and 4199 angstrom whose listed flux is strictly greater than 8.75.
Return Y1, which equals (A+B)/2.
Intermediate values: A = 4203.54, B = 4190.01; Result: 4196.8 angstrom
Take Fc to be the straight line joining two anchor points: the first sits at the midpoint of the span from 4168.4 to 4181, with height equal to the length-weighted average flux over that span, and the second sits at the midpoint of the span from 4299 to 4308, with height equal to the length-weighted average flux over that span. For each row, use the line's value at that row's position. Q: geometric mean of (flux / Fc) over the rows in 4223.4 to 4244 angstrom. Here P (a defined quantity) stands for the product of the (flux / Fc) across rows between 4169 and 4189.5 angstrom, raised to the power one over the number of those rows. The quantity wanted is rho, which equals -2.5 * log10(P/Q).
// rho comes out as 0.10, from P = 1.03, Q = 1.12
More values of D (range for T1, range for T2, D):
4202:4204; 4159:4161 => 323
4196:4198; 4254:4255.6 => 381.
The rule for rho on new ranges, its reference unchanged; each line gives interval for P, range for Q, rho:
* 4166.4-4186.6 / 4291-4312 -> 0.08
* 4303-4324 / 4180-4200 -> -0.21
